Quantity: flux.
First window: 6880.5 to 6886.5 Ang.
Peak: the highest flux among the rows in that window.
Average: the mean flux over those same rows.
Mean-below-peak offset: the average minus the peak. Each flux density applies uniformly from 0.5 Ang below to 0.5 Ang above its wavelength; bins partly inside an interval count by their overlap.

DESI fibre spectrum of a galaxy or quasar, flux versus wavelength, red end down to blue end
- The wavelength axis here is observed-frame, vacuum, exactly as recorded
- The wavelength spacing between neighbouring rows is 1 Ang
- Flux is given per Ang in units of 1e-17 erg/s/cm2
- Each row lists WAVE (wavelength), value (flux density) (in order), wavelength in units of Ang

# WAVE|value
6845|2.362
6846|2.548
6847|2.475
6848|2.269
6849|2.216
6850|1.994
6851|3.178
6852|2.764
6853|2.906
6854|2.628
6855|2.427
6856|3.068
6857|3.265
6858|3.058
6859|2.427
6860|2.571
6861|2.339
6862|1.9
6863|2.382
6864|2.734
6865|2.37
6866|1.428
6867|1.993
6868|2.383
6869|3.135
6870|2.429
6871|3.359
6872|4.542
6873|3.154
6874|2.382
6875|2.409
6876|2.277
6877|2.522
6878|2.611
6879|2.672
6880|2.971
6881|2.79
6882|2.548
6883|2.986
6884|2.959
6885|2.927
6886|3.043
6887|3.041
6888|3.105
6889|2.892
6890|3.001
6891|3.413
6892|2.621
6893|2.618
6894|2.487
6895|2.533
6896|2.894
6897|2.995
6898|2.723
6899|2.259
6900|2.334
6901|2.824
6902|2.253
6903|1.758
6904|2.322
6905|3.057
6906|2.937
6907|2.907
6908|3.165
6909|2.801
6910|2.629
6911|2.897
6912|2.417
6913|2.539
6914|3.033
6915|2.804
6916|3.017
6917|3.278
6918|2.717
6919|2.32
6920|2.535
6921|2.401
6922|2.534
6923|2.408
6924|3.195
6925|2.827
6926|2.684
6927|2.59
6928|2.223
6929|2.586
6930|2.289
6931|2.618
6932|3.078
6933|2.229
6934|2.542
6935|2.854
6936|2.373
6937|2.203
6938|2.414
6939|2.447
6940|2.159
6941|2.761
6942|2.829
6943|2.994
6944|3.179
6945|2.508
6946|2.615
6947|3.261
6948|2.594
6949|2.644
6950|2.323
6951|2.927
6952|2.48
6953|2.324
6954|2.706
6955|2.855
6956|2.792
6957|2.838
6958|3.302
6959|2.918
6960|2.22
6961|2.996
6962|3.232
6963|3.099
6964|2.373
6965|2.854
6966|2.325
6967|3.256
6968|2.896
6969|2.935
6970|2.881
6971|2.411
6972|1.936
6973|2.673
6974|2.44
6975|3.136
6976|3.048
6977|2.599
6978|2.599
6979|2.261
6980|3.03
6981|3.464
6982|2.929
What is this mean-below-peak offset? -0.17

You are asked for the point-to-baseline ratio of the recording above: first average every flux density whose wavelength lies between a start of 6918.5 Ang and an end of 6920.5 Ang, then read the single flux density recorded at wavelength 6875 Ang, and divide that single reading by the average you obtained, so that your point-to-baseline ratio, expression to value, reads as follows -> 0.99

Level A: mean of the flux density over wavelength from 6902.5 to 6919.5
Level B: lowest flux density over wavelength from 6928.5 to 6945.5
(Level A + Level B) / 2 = 2.45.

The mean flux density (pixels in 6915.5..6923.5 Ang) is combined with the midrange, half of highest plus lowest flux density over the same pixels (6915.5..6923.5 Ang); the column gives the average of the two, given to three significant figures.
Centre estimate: 2.73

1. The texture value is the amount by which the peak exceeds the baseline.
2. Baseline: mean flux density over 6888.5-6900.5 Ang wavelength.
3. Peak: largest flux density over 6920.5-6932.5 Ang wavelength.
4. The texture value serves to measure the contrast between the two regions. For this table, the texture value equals 0.46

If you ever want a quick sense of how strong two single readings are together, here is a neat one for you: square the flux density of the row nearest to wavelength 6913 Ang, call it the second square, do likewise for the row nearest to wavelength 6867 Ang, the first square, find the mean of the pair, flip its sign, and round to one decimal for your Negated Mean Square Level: -5.2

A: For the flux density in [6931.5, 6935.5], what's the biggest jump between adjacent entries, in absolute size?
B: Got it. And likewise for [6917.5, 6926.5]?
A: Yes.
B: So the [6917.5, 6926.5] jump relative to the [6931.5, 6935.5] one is 0.93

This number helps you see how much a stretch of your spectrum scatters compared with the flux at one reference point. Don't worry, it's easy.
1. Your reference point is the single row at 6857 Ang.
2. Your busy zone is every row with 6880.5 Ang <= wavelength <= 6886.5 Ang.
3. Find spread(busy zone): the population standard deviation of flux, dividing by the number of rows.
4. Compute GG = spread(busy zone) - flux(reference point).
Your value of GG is -3.1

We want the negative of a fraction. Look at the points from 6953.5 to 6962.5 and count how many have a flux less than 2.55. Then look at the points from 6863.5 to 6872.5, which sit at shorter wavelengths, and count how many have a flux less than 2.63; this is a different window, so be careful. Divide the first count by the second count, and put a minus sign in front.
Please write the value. -0.20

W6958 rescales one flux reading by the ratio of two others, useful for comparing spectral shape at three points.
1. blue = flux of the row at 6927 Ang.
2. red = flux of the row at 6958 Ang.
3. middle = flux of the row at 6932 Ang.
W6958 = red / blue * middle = 3.9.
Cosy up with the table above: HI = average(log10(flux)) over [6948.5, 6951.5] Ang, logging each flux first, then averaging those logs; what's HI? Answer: 0.418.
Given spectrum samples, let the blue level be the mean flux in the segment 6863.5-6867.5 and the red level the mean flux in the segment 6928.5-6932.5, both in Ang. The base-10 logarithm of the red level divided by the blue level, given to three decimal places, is 0.093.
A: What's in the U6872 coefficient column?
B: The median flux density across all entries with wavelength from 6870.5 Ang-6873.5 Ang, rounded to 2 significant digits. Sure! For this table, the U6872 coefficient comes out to 3.4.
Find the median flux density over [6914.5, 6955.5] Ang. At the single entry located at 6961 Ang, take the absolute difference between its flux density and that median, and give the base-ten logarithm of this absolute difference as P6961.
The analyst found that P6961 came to -0.4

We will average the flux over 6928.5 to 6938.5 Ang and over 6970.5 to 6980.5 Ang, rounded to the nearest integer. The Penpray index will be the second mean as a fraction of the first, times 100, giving 104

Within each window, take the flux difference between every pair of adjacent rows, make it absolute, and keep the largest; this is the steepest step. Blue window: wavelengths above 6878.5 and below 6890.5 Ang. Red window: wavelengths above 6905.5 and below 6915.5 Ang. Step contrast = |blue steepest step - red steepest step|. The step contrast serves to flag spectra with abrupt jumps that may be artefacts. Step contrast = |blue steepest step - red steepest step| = 0.06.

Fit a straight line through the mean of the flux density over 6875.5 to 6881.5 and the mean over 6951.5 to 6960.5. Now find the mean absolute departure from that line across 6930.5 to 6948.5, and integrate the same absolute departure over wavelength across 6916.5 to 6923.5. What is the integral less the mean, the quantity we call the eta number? 1.6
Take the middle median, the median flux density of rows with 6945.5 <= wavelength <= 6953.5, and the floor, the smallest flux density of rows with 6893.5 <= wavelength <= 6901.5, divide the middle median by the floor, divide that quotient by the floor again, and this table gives 0.51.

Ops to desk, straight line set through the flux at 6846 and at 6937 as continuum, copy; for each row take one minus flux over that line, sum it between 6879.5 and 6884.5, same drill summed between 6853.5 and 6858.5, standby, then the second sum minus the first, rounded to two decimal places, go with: 0.15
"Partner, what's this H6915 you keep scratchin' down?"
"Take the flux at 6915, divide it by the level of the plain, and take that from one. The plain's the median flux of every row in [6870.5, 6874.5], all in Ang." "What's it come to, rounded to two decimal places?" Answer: 0.14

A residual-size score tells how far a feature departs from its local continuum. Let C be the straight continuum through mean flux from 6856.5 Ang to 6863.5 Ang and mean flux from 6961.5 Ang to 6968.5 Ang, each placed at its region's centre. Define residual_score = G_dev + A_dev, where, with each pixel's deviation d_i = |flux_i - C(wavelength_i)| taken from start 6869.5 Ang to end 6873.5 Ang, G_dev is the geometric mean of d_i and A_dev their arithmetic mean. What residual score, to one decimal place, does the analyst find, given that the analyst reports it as 1.5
